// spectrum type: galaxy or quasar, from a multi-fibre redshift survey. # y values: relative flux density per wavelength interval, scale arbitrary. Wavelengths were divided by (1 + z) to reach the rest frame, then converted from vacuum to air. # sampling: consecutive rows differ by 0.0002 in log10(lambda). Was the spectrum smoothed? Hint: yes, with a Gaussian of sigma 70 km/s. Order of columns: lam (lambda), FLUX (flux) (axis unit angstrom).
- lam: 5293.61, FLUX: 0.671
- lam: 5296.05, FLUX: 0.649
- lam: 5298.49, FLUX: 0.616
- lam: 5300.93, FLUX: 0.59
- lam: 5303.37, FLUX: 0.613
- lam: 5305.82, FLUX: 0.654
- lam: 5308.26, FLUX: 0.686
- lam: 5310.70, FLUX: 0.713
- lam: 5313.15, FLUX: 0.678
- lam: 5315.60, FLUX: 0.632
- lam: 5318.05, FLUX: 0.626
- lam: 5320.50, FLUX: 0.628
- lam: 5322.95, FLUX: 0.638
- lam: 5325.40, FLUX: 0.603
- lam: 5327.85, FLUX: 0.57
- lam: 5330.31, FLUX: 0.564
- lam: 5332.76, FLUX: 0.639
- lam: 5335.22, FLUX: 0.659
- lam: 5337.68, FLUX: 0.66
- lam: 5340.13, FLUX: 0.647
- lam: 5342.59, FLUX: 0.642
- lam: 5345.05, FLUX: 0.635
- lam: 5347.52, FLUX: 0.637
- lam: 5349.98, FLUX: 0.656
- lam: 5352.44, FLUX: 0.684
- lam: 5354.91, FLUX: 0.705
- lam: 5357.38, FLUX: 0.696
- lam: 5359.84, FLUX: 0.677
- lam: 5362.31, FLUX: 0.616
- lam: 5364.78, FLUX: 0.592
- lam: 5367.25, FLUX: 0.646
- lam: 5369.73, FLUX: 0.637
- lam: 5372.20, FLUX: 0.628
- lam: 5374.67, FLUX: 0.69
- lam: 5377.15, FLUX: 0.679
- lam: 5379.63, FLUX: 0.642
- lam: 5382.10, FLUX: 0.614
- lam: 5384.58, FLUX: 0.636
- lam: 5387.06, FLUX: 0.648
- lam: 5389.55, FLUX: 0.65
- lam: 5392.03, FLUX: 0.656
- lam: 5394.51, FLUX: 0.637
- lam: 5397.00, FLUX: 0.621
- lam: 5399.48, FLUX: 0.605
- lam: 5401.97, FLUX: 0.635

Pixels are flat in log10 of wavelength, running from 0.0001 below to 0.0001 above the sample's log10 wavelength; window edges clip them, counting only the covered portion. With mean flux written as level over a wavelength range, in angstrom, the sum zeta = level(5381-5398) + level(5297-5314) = 1.287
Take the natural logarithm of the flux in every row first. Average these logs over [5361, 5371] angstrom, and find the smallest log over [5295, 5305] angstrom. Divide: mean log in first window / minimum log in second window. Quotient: 0.90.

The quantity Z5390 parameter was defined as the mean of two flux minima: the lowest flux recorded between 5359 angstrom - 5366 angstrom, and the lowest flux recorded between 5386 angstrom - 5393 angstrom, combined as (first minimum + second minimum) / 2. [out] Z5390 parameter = 0.620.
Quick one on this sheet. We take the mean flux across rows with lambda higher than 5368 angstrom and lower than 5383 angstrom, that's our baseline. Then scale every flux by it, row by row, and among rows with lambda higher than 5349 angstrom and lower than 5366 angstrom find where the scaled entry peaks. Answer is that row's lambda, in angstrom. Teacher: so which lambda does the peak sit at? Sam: 5354.91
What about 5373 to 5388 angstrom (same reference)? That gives 5374.67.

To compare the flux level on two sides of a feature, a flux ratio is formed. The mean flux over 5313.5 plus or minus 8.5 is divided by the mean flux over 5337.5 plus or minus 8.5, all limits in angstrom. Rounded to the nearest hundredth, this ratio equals 1.04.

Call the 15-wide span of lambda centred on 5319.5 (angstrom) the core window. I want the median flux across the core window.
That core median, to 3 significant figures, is 0.630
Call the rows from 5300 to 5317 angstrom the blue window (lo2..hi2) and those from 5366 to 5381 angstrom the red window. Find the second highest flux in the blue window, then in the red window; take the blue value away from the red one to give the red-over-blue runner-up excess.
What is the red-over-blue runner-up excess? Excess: -0.01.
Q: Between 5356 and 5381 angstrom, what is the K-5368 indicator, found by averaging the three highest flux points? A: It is 0.69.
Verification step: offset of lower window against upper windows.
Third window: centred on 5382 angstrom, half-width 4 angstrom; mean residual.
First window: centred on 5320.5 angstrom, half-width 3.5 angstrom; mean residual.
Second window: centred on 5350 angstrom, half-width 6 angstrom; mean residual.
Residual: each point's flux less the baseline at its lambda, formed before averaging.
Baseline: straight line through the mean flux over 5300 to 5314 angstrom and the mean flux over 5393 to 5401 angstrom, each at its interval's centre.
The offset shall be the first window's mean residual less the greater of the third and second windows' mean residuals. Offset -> -0.044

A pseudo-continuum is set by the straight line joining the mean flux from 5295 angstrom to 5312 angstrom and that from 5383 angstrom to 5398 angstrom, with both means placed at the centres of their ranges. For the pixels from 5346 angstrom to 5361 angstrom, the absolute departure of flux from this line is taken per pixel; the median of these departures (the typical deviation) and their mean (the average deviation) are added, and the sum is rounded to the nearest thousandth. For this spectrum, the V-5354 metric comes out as 0.072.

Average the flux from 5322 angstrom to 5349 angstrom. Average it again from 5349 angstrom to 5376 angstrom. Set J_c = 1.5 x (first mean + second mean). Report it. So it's 1.93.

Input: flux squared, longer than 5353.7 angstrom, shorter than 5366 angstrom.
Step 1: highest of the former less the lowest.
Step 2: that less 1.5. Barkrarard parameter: -1.35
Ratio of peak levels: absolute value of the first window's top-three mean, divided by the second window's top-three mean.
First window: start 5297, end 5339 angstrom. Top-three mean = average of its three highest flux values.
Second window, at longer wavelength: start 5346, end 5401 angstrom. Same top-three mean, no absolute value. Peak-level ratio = 0.993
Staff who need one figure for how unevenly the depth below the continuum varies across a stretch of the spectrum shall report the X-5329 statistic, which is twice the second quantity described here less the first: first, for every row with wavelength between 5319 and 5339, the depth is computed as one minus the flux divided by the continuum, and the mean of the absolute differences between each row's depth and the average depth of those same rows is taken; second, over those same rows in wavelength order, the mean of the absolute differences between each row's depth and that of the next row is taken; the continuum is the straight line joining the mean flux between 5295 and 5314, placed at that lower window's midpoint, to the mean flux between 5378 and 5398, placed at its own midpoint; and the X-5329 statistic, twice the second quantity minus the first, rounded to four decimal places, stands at 0.0318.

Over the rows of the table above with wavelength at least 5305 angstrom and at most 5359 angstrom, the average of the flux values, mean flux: 0.648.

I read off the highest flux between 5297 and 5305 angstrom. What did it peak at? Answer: 0.616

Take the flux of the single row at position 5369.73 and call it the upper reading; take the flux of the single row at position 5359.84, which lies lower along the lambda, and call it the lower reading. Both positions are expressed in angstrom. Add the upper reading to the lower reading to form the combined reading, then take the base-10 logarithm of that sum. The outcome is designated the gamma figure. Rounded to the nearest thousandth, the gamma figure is 0.119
